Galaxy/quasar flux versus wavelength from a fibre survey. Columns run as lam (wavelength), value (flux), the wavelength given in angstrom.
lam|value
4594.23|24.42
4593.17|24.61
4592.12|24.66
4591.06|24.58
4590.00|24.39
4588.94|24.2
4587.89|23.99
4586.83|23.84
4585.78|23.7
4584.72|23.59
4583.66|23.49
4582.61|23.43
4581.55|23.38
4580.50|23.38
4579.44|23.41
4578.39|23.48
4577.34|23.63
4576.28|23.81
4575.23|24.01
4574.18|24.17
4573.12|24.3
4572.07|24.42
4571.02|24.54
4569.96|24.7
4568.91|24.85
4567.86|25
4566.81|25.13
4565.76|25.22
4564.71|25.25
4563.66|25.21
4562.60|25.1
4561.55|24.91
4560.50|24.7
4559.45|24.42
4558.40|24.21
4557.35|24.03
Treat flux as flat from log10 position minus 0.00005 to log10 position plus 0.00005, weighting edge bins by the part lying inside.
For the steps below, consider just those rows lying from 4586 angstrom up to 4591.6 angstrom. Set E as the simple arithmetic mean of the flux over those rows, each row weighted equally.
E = 24.2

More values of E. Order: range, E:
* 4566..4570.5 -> 24.9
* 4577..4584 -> 23.5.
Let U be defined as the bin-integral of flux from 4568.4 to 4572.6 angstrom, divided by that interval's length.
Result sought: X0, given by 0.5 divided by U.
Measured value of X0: 0.0203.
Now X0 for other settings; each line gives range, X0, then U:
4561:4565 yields 0.0200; 25.1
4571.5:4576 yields 0.0206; 24.2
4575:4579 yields 0.0211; 23.7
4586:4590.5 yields 0.0207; 24.1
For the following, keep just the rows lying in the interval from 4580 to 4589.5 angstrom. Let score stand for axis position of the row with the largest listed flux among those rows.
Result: 4588.94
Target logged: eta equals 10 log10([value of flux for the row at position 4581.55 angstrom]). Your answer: 13.7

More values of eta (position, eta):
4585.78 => 13.7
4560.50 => 13.9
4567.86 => 14.0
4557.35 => 13.8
